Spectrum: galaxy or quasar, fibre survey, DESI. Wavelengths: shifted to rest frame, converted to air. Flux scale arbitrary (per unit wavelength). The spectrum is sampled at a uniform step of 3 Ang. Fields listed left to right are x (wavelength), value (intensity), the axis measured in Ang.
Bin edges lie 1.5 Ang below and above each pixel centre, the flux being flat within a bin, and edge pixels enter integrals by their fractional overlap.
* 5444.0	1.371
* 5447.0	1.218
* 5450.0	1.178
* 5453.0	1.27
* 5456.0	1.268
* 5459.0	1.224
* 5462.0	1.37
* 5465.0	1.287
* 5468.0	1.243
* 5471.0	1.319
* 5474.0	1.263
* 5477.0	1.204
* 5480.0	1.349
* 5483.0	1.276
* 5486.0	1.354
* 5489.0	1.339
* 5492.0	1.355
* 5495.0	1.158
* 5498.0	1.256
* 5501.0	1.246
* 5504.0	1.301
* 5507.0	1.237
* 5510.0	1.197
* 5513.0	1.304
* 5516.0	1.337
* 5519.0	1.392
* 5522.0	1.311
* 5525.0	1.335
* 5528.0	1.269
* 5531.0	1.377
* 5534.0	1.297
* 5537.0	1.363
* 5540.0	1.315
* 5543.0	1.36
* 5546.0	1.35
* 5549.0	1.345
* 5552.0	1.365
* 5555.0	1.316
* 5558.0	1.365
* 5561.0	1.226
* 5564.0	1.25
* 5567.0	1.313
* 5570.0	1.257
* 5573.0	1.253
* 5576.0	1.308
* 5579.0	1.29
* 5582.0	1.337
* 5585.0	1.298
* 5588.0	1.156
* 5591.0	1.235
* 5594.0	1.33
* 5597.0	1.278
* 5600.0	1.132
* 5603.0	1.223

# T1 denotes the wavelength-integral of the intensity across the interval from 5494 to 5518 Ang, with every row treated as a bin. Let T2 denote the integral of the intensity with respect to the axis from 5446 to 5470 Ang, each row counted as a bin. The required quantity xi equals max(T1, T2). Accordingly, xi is 30.2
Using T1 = 30.2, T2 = 30.2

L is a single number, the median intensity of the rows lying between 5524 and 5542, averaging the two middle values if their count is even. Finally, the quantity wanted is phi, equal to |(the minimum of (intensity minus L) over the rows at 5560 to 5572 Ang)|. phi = 0.099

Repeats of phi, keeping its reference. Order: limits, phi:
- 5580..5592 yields 0.169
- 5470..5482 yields 0.121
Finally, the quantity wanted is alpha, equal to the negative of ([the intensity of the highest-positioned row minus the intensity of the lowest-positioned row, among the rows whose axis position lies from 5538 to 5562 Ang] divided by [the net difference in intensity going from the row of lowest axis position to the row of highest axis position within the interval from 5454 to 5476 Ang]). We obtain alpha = -17.8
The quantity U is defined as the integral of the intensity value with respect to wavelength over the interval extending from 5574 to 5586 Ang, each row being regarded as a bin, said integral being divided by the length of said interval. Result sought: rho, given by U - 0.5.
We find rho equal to 0.81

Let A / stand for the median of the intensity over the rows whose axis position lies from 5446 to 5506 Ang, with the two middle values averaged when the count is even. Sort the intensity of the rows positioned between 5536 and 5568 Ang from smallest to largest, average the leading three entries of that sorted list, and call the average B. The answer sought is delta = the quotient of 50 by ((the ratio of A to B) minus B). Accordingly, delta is -194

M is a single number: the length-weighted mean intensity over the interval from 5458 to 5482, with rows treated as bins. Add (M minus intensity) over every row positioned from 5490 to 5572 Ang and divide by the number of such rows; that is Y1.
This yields -0.02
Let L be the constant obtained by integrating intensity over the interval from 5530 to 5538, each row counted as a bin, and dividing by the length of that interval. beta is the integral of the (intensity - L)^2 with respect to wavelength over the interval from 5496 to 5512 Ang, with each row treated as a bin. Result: 0.17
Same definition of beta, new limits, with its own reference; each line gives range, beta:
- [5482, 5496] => 0.10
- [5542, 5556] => 0.00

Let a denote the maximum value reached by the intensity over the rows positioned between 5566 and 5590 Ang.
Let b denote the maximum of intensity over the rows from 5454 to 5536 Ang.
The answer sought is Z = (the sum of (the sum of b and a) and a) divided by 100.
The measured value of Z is 0.0407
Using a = 1.337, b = 1.392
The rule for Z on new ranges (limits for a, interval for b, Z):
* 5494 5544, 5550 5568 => 0.0415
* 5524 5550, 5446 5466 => 0.0412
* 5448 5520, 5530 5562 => 0.0416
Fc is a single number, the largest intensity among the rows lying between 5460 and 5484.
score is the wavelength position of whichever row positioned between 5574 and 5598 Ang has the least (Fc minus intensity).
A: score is 5582.0 Ang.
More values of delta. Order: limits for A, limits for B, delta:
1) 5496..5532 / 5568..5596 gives -351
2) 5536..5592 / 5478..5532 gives -496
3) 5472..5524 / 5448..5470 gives -347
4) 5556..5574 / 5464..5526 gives -389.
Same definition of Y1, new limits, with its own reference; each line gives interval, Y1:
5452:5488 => 0.00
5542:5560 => -0.07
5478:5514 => 0.00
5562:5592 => 0.01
